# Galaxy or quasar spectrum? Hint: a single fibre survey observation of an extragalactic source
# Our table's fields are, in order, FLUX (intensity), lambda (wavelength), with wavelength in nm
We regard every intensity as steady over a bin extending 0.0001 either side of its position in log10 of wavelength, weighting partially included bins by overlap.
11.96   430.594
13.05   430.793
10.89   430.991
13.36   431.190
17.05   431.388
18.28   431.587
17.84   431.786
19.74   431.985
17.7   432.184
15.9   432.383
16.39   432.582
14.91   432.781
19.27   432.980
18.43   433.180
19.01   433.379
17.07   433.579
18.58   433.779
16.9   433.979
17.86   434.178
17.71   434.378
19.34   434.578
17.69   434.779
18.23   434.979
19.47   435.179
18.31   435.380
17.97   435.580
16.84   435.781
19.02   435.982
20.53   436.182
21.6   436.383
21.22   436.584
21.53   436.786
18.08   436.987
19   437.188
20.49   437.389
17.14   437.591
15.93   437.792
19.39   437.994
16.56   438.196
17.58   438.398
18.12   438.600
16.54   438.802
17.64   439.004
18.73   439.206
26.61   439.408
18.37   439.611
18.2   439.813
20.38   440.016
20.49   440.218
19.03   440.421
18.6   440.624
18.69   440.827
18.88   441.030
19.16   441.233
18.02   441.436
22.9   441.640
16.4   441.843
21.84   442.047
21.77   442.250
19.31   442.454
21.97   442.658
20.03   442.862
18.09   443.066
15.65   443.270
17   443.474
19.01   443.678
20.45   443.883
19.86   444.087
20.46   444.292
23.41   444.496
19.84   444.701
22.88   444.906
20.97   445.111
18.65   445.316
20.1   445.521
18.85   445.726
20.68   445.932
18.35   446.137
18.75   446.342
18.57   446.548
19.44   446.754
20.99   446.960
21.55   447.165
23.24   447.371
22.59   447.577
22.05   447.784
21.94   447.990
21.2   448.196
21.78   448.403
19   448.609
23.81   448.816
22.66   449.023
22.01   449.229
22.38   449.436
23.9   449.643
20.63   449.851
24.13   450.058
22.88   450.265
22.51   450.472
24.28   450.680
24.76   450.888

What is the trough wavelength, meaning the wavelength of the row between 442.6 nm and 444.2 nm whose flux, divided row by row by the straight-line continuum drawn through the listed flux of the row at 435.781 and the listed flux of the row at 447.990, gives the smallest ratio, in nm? 443.270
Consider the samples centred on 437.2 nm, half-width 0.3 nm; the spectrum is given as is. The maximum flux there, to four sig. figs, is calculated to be 20.49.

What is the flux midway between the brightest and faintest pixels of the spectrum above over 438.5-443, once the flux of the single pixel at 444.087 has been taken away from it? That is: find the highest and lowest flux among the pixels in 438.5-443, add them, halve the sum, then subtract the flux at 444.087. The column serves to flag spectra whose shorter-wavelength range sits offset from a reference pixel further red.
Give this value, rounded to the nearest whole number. 2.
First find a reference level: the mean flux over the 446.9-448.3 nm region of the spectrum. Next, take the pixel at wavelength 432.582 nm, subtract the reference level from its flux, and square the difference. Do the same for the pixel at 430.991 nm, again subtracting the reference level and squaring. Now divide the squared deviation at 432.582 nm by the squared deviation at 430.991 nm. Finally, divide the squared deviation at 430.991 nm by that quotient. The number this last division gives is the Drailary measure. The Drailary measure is 484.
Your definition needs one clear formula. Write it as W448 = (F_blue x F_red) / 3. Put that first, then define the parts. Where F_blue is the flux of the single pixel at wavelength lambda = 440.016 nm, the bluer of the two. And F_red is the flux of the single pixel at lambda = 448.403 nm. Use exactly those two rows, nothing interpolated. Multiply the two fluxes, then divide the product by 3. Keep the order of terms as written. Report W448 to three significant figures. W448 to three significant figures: 148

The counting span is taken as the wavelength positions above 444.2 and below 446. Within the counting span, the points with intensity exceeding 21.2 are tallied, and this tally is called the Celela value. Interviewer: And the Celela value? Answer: 2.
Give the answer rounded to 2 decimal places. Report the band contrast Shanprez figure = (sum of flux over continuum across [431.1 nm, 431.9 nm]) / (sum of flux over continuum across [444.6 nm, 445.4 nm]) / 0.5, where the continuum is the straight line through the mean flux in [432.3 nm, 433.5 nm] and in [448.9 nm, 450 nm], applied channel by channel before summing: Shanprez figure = 2.01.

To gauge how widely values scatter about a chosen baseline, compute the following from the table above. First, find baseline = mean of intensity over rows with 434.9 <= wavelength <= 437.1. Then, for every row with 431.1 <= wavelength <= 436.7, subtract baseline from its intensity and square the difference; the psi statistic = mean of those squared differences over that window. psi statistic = 4.6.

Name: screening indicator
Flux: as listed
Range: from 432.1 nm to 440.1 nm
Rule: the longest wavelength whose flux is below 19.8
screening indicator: 439.813 nm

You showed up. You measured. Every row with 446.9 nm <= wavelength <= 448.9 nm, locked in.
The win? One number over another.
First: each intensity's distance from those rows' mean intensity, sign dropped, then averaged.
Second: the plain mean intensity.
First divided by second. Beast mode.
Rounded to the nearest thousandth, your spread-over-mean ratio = 0.042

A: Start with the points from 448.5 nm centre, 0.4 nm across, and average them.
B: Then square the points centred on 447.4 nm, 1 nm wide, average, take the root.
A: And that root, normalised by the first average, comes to 1.08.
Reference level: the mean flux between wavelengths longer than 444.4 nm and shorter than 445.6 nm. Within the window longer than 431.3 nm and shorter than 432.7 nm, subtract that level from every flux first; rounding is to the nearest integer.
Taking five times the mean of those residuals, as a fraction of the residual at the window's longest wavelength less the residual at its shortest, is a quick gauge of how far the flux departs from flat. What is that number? 26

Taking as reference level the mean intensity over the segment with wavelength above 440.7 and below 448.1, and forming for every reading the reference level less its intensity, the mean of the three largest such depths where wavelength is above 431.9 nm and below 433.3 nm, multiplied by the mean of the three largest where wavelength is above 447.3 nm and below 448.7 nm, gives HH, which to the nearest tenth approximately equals -2.6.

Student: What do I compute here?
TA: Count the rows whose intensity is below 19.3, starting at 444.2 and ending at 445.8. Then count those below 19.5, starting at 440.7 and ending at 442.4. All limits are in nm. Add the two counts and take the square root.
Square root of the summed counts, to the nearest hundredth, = 2.65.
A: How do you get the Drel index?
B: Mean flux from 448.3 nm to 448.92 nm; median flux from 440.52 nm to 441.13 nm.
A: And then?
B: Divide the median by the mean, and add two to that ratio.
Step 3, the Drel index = 2.87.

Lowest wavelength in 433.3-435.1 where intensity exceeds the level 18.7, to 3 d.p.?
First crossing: 433.379 nm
